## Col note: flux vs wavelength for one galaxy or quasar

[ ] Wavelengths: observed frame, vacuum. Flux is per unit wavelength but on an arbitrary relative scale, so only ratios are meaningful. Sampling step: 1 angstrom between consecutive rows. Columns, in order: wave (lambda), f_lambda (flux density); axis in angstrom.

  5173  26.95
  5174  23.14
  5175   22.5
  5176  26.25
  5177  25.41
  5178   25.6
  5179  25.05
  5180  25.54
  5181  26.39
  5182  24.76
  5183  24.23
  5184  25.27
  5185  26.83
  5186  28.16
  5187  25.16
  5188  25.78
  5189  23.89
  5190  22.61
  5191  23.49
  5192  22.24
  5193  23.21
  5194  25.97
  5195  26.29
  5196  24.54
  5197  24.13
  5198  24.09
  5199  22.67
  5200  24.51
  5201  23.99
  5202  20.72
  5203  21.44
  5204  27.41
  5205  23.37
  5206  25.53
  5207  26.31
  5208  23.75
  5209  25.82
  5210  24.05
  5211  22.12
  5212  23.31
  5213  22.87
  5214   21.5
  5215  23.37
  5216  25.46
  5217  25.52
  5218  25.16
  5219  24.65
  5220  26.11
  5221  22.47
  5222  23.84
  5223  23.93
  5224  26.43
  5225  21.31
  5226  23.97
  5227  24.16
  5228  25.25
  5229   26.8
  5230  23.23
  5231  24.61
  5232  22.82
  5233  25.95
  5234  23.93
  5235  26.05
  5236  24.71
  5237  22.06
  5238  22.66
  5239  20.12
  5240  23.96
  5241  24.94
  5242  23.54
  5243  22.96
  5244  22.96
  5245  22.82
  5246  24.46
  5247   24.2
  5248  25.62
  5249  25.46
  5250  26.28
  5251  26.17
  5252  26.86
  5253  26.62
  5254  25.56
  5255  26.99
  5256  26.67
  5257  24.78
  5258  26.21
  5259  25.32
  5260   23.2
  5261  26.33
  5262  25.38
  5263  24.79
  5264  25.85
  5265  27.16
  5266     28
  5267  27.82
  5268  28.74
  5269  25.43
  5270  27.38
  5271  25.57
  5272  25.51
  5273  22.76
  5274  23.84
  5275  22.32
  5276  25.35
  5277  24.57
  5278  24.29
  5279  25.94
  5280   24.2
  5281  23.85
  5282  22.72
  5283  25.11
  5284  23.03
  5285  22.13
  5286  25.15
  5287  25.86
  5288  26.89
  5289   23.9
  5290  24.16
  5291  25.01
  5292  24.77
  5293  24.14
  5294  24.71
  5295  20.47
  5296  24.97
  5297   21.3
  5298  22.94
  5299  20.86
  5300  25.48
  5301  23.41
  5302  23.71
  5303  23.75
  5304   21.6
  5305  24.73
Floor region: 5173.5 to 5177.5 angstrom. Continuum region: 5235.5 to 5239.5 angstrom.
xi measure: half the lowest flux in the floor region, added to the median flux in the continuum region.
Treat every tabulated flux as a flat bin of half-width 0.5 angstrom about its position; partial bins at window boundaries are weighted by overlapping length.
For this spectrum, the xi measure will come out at 33.6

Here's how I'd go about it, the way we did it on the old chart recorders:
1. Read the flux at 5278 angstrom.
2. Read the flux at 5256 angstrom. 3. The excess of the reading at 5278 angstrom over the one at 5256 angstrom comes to -2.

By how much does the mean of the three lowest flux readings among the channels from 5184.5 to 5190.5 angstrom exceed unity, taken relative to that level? 22.9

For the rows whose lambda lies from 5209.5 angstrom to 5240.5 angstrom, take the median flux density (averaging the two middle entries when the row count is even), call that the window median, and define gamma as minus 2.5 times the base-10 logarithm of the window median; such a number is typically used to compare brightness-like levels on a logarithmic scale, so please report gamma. -3.45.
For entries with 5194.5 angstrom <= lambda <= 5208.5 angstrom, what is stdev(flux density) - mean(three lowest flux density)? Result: -19.8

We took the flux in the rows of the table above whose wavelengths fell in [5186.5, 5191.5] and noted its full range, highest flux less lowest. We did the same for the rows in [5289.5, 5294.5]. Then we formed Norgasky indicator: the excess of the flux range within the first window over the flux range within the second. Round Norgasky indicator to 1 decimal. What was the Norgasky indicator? 2.3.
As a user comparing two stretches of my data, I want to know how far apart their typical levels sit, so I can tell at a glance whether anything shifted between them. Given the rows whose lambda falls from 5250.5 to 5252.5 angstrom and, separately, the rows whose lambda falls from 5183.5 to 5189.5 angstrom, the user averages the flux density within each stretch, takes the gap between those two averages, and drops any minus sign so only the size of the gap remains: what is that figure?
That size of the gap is 0.7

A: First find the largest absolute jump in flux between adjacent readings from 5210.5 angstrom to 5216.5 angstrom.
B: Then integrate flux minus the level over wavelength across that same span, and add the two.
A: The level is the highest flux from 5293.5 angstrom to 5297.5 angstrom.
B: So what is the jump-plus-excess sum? -9.1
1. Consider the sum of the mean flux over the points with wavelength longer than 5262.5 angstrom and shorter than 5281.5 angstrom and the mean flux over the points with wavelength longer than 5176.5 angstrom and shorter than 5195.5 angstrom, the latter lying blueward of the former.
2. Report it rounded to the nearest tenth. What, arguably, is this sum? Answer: 50.5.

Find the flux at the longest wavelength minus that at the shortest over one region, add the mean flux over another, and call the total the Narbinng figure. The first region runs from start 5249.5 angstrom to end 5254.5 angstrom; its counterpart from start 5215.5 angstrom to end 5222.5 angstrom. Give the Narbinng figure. 24.0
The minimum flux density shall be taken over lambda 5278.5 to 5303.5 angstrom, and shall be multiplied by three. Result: 61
